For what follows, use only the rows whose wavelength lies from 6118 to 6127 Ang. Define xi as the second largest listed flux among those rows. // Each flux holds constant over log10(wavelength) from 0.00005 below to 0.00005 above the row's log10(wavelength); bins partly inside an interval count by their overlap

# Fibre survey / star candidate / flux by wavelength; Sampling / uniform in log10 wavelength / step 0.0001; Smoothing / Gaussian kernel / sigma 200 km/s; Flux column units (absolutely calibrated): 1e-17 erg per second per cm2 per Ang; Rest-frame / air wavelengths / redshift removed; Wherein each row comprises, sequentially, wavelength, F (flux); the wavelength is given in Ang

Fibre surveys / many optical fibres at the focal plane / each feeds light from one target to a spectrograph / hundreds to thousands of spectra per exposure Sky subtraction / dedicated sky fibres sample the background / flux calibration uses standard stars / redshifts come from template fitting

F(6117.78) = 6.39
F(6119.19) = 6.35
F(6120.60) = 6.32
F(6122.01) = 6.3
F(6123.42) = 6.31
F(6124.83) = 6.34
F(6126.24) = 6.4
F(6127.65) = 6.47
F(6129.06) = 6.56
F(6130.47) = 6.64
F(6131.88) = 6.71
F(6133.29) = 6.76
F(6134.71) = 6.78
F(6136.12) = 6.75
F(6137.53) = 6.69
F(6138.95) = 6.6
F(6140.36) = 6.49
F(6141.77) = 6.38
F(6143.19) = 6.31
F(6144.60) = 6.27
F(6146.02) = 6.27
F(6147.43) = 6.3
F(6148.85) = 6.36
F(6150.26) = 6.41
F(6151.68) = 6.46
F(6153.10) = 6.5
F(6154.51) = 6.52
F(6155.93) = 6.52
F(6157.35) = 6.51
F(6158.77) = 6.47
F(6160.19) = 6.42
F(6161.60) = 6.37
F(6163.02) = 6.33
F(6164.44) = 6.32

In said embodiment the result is 6.35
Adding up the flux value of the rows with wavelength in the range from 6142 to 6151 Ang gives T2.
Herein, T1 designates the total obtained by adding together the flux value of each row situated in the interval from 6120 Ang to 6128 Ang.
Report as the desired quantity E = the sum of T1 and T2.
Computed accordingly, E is 76.1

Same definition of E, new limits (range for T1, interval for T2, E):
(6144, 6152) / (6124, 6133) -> 77.2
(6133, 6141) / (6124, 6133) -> 79.2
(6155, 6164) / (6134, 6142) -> 78.3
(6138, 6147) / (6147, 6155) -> 76.9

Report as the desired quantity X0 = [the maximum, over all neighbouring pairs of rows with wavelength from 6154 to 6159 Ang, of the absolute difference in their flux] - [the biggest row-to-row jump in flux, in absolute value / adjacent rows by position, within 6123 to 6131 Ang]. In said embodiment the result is -0.05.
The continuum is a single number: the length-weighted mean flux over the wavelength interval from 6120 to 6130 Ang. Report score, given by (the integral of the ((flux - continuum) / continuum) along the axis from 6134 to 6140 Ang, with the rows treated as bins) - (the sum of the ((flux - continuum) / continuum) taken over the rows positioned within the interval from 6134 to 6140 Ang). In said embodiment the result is 0.09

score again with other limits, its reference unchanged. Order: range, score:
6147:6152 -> 0.00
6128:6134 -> 0.07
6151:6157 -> 0.03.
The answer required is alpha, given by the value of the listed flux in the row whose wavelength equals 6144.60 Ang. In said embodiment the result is 6.27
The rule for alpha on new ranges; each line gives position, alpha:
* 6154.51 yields 6.52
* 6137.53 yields 6.69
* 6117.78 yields 6.39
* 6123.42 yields 6.31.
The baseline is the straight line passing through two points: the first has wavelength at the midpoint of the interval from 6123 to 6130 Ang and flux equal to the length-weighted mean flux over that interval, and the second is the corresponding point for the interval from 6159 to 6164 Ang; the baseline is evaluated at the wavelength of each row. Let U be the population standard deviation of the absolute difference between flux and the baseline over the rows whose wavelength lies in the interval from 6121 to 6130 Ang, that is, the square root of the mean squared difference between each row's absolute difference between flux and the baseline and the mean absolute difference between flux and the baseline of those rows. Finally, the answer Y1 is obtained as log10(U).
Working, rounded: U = 0.043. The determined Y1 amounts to -1.37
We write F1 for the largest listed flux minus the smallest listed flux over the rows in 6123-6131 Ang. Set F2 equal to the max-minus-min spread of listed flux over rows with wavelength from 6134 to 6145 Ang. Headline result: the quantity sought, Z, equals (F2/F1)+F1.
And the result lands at 1.9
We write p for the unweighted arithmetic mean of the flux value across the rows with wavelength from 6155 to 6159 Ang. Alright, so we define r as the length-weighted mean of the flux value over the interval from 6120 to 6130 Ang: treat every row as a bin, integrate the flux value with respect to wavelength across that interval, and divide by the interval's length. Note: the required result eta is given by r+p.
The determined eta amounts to 12.9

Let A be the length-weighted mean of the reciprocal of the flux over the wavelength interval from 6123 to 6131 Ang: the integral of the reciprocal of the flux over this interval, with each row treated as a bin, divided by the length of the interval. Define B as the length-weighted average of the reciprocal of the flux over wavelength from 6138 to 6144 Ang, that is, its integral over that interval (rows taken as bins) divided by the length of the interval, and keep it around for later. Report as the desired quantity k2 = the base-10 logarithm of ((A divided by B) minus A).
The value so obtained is -0.0732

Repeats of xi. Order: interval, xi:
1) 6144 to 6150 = 6.3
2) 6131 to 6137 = 6.76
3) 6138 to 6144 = 6.49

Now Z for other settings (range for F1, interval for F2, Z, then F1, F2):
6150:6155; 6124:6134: 3.9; 0.11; 0.420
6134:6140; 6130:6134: 0.8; 0.18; 0.120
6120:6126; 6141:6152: 4.8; 0.04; 0.190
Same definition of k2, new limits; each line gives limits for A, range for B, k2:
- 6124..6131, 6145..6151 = -0.0839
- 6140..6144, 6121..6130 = -0.0724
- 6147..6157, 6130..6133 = -0.0549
